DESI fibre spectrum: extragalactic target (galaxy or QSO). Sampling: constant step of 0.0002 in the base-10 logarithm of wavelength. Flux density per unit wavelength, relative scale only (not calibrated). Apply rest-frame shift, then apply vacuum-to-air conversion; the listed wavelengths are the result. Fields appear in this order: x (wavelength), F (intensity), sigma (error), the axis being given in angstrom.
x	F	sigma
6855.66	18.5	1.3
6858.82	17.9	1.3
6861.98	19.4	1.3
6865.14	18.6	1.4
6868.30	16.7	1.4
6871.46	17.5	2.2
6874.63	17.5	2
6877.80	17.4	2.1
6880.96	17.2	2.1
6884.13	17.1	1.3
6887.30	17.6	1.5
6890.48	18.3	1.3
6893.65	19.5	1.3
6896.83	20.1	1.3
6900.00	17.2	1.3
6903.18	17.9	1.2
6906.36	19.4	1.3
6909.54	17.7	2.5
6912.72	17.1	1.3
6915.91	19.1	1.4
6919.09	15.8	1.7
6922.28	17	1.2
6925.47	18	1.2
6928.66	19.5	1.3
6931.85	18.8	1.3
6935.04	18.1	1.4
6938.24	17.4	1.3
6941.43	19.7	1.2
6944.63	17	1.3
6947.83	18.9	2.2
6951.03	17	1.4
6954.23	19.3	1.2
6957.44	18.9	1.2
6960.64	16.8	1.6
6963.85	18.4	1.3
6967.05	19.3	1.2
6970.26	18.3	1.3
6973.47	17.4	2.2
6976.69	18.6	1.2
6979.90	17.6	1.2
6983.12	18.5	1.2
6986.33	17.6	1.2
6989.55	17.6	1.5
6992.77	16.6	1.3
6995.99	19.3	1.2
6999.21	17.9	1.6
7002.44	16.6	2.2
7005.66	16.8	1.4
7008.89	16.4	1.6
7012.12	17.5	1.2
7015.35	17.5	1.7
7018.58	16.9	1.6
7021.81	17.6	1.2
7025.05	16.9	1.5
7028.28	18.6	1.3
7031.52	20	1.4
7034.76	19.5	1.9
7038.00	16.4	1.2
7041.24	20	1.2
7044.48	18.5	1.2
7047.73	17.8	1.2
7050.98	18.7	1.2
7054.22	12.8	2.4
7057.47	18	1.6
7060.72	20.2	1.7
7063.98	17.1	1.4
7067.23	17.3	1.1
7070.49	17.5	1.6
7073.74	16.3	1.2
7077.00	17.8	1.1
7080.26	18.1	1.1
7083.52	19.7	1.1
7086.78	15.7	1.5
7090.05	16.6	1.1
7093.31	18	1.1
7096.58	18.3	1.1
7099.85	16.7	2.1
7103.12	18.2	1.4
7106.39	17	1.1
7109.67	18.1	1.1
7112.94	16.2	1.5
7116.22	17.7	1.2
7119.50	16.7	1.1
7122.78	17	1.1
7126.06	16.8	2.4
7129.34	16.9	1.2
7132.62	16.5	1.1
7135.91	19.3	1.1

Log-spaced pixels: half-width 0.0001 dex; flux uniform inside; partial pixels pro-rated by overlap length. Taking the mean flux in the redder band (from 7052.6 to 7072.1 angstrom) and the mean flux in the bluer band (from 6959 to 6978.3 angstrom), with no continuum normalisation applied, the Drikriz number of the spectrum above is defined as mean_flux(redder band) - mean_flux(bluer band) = -1.0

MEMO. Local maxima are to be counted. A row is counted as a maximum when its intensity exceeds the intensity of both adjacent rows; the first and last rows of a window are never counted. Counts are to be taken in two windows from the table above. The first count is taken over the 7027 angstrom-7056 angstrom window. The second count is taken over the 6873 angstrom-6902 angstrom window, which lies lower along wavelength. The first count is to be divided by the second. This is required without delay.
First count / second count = 3.00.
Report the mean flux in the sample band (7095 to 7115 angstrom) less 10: 7.4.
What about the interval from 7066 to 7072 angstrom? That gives 7.4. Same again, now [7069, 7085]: 7.9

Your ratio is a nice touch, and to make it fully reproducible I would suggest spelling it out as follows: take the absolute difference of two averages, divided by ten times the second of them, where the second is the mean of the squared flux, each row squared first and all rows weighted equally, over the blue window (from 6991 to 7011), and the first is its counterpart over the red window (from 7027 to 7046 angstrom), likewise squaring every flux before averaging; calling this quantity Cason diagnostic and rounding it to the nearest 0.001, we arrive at 0.019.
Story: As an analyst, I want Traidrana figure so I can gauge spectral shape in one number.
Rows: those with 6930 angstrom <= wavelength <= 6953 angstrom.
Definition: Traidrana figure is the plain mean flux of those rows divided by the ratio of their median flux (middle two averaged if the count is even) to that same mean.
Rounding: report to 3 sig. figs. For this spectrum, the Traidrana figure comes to 18.2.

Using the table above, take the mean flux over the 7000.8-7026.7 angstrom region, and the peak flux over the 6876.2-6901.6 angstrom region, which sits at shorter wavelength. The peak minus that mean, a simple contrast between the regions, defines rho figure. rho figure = 3.1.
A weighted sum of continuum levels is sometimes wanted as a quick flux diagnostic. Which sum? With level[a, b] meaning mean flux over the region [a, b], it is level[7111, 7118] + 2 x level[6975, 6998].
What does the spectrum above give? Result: 52.9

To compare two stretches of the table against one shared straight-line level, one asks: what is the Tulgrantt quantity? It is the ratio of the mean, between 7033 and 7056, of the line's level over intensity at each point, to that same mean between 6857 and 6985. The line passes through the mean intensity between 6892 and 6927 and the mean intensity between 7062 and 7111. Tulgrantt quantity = 1.02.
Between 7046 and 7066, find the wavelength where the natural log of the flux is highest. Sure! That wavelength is 7060.72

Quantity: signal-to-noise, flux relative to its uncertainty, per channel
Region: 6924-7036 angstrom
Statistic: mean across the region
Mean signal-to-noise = 13.1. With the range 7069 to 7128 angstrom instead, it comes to 13.9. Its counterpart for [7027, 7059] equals 13.2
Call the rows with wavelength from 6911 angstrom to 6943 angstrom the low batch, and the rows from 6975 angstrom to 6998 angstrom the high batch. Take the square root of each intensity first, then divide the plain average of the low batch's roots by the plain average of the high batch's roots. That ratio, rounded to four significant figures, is 1.002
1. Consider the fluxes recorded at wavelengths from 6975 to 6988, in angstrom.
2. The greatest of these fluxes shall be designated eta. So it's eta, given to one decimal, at 18.6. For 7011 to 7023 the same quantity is 17.6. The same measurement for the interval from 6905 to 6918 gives 19.4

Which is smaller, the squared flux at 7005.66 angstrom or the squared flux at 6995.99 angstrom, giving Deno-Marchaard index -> 282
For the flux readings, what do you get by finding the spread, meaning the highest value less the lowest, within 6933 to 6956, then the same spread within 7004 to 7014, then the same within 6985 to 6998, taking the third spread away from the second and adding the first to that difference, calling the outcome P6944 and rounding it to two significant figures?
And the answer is 1.1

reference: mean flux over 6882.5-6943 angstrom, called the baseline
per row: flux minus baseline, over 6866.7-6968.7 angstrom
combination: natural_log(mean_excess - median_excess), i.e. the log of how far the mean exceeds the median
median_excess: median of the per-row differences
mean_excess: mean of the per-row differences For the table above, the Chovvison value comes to -1.4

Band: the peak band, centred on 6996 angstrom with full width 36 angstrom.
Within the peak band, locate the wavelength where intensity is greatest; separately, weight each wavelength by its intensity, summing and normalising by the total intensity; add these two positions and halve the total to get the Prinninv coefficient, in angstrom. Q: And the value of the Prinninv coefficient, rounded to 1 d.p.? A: 6995.9 angstrom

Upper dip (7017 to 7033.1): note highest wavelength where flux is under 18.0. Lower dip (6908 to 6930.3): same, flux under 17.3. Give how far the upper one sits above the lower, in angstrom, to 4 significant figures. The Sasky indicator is 102.8 angstrom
